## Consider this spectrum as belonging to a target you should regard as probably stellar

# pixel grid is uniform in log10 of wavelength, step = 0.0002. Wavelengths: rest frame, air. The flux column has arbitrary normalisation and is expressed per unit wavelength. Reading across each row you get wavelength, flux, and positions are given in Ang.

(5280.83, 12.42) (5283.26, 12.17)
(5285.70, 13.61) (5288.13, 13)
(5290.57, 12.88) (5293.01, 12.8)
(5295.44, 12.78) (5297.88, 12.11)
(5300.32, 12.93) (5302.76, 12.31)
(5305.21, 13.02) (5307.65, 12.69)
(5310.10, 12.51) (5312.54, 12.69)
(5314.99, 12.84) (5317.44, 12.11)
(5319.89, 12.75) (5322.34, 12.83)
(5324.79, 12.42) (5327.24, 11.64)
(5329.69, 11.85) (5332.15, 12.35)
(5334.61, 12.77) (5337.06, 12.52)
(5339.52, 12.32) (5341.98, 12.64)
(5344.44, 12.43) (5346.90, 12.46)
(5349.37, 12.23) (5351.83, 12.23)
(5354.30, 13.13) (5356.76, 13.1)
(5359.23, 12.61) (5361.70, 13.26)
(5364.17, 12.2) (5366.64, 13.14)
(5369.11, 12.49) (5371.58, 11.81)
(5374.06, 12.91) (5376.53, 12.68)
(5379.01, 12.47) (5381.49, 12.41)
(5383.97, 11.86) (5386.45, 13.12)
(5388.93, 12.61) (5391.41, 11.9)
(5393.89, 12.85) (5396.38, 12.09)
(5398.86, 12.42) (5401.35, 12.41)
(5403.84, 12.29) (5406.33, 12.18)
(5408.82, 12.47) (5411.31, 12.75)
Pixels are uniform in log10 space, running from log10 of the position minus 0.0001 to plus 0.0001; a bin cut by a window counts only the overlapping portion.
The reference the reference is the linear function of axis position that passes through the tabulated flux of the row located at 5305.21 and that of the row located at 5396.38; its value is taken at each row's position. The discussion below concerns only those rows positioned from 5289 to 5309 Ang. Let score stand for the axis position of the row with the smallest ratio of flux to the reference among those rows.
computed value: 5297.88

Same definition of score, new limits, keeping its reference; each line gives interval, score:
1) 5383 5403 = 5383.97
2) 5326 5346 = 5327.24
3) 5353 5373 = 5371.58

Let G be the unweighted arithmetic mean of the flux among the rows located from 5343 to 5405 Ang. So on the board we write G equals 12.5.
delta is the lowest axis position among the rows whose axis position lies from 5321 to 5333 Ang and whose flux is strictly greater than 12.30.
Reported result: 5322.34 Ang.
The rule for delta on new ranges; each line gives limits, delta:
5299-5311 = 5300.32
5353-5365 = 5354.30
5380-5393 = 5381.49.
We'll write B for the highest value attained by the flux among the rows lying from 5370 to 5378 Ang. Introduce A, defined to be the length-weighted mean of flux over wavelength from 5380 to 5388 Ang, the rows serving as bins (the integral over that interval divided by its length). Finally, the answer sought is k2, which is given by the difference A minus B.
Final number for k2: -0.4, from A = 12.5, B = 12.91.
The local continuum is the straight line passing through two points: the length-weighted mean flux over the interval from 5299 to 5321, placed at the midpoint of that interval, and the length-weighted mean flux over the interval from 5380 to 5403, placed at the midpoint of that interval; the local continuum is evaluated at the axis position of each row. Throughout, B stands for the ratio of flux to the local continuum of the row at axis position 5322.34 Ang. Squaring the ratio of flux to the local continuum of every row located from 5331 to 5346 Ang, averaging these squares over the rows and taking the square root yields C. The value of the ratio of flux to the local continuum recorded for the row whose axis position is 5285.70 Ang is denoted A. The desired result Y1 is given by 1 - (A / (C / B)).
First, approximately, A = 1.070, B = 1.02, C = 1.00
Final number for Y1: -0.09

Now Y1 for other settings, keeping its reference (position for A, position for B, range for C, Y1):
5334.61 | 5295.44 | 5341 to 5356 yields -0.02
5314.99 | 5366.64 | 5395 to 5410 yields -0.08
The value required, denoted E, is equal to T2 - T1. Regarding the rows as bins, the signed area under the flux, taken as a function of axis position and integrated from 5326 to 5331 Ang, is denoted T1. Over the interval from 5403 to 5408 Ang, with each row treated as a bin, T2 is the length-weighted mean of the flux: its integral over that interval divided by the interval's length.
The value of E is -47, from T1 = 58.8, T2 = 12.25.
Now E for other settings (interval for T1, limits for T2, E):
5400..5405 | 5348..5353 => -49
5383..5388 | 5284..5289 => -49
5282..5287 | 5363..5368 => -52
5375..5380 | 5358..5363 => -50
